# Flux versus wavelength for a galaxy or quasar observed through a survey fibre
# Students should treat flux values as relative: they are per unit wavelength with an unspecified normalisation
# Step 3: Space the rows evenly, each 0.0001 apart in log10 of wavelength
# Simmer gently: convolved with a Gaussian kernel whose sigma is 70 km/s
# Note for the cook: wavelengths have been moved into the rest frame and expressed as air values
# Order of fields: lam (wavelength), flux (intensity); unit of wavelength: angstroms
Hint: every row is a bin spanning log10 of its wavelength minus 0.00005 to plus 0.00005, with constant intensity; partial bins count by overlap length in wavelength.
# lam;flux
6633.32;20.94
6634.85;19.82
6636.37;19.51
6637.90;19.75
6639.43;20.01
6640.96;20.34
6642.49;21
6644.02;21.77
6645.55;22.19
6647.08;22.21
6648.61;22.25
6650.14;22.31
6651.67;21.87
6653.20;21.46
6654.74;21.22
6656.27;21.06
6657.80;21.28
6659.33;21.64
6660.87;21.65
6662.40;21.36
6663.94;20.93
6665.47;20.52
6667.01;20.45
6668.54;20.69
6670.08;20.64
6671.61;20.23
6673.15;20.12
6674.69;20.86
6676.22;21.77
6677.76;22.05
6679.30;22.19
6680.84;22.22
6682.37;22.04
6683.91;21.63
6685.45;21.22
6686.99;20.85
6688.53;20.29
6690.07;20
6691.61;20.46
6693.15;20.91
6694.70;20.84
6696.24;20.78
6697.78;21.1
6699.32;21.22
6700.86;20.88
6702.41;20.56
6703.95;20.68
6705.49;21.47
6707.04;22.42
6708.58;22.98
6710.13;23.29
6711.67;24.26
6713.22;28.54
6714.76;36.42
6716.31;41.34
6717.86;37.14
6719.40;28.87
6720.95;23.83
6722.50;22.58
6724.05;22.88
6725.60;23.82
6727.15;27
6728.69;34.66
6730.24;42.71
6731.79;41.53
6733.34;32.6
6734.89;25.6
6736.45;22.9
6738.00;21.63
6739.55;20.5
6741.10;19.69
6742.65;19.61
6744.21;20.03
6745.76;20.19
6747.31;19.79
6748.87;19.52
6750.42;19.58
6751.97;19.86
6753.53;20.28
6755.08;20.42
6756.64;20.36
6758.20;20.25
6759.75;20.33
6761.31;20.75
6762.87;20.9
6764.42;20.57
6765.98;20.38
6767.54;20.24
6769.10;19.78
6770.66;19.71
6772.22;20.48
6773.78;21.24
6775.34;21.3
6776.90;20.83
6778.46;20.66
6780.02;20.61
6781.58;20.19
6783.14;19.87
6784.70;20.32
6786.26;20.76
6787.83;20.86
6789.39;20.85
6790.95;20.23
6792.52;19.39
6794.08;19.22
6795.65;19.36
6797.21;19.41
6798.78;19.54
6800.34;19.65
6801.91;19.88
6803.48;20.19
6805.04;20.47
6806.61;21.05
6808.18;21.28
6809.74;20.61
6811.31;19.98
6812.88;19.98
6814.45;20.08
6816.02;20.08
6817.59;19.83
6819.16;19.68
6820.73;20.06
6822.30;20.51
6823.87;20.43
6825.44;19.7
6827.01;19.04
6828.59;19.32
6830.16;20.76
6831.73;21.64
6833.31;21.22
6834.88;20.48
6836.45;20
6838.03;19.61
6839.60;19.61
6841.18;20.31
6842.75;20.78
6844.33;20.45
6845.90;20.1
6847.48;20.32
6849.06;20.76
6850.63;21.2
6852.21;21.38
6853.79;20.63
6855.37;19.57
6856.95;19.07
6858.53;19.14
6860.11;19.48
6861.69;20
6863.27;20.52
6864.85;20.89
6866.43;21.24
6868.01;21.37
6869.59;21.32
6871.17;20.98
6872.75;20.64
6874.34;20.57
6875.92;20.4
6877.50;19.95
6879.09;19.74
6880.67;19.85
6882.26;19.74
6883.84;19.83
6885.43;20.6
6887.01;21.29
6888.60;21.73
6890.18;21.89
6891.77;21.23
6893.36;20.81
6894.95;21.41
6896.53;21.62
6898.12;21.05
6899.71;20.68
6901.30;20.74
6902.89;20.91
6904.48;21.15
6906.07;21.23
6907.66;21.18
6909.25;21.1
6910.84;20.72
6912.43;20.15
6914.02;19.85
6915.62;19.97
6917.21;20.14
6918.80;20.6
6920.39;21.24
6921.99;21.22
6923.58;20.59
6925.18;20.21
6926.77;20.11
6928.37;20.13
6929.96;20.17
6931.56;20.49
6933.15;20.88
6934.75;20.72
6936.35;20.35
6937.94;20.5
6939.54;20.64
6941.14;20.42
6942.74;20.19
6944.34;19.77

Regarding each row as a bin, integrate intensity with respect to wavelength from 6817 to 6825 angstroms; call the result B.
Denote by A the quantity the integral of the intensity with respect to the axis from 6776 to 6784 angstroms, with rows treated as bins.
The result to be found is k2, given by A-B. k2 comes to 2.9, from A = 164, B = 161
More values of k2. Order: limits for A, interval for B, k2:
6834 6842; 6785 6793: -3.2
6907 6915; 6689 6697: 0.0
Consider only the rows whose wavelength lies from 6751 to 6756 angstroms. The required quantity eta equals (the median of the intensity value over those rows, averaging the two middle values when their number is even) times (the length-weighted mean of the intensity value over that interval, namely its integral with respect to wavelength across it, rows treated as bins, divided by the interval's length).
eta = 409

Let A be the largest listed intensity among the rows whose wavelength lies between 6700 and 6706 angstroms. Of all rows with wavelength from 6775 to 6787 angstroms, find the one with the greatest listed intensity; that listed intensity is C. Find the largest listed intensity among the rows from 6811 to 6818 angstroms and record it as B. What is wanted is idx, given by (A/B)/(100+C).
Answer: 0.0088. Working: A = 21.47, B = 20.08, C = 21.3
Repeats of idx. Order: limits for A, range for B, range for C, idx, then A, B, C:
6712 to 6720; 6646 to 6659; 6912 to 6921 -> 0.0153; 41.34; 22.31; 21.24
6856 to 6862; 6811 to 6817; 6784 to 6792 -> 0.0082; 20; 20.08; 20.86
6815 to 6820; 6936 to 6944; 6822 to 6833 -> 0.0080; 20.08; 20.64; 21.64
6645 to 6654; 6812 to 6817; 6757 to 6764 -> 0.0092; 22.31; 20.08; 20.9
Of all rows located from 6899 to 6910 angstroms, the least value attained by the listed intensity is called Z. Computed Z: 20.68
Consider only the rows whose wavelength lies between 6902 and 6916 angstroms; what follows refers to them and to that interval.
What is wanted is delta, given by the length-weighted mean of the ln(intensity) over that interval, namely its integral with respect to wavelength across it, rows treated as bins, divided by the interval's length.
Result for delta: 3.03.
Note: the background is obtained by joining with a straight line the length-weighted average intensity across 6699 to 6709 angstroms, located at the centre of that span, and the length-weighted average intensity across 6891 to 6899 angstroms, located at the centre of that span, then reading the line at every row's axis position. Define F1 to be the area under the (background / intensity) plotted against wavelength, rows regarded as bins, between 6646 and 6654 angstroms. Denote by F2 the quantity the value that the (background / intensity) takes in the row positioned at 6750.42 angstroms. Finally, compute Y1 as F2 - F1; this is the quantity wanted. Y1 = -6.71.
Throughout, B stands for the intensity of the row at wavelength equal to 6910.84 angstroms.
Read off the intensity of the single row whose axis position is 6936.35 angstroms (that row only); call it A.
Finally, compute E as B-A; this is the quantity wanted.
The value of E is 0.4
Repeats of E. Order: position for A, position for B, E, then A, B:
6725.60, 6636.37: -4.3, 23.82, 19.51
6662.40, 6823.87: -0.9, 21.36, 20.43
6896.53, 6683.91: 0.0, 21.62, 21.63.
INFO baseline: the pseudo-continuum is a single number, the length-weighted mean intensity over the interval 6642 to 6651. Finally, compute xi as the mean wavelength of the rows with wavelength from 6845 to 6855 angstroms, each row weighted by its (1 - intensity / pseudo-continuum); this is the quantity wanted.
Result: 6849.2 angstroms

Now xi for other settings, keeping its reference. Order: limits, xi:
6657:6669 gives 6664.6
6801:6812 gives 6806.3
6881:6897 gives 6887.0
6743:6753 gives 6748.3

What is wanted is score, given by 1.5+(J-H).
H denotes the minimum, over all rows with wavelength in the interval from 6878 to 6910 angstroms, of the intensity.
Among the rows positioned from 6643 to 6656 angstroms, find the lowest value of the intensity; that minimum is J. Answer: 3.0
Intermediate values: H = 19.74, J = 21.22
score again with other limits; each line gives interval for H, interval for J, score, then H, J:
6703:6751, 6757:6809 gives 1.2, 19.52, 19.22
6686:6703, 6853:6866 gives 0.6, 20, 19.07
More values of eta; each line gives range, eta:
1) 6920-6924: 446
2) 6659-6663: 466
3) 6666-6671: 425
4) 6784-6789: 429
